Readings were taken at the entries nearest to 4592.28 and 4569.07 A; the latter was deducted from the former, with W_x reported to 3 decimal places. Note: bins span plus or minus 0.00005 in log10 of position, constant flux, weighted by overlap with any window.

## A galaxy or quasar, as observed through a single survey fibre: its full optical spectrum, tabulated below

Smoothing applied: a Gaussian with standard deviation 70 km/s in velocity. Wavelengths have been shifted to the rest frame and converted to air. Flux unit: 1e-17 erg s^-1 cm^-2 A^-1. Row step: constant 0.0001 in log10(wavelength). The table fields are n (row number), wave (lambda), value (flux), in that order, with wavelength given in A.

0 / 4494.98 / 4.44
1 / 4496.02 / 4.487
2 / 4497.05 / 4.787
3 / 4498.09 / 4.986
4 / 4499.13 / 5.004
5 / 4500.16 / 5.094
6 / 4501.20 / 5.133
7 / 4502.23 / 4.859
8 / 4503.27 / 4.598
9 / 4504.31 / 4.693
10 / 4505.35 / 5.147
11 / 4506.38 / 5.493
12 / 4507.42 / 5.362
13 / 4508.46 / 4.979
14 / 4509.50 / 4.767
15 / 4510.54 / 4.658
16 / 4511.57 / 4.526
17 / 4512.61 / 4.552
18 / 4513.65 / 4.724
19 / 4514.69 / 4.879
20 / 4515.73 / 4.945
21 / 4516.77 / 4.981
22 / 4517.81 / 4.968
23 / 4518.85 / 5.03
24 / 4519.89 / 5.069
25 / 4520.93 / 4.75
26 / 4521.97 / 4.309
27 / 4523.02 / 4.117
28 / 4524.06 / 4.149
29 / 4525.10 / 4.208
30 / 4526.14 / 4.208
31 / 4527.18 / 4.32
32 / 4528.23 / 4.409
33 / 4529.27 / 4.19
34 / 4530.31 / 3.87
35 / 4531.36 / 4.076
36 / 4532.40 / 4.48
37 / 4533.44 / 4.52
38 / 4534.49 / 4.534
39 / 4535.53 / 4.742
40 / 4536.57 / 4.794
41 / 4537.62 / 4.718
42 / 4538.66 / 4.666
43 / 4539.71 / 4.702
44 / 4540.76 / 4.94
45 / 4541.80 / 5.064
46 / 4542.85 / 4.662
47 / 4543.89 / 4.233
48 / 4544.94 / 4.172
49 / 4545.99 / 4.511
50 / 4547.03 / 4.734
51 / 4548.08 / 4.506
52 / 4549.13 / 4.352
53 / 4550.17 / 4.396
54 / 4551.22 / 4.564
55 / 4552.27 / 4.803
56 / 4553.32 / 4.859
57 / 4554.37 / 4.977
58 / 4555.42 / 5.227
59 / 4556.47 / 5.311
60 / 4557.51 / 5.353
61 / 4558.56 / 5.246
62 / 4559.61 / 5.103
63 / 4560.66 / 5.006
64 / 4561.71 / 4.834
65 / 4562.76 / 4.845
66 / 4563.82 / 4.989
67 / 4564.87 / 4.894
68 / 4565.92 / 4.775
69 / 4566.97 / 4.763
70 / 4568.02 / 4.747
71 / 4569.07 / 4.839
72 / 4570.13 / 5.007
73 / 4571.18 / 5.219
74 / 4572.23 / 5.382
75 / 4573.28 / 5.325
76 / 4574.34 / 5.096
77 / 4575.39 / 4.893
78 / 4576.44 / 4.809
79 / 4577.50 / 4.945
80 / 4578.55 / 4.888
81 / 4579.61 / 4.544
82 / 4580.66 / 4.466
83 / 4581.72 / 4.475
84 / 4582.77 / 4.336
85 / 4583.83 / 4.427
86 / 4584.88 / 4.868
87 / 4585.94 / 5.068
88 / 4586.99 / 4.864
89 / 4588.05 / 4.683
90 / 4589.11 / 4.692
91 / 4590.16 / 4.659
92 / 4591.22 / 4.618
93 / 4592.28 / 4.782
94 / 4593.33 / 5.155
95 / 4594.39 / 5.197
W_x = -0.057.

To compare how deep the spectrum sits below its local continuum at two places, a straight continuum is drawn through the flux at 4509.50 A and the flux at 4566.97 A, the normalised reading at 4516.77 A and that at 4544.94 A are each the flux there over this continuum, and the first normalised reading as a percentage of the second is 119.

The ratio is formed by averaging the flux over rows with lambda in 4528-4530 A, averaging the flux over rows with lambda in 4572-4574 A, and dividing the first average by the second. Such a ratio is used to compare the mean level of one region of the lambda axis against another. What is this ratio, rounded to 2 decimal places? 0.80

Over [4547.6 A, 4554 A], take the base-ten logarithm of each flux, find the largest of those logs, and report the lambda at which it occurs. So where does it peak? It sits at 4553.32 A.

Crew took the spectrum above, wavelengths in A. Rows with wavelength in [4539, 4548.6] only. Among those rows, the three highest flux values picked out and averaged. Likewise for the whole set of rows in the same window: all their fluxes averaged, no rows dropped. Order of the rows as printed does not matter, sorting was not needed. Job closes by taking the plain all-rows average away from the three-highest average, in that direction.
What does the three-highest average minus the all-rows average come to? 0.30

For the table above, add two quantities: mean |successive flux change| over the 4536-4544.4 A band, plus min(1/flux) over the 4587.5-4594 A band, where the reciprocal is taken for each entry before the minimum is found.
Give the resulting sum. 0.39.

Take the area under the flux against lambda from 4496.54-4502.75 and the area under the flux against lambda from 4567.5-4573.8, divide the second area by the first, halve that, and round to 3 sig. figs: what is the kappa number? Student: 0.519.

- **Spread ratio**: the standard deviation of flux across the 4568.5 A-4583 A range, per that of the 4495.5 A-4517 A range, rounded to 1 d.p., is 1.2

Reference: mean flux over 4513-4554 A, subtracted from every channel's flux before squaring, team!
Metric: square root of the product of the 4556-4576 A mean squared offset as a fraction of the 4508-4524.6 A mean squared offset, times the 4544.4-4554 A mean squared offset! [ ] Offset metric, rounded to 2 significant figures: 0.33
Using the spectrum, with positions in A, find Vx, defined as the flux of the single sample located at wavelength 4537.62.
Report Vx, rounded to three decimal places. 4.718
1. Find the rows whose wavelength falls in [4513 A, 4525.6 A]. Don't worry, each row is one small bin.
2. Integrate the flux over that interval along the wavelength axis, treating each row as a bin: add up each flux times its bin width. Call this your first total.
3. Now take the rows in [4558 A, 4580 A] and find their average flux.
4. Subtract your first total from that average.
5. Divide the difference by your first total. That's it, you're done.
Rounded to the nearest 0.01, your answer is -0.92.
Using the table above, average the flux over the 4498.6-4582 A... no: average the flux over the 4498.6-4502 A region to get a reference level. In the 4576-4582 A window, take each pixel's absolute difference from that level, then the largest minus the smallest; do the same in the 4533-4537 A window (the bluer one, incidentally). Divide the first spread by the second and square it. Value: 3.1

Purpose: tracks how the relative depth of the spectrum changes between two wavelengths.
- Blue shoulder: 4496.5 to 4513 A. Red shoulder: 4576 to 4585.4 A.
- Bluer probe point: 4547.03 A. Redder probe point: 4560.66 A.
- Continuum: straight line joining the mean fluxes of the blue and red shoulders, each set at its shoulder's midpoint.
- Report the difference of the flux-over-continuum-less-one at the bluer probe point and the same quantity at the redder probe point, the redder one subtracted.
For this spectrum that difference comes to -0.07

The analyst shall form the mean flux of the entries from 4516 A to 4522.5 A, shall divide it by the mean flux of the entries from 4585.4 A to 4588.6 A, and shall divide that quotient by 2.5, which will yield 0.40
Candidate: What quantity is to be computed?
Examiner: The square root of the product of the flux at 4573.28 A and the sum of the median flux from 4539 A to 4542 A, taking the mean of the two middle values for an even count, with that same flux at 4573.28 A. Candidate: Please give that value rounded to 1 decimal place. 7.4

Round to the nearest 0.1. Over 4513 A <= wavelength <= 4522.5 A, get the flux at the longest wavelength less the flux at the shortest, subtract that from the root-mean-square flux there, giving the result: 5.3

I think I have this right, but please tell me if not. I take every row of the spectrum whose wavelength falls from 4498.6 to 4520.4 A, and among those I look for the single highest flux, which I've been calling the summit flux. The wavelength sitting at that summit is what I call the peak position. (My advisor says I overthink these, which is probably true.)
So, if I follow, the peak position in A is 4506.38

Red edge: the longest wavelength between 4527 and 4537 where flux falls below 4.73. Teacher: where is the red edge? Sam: 4534.49 A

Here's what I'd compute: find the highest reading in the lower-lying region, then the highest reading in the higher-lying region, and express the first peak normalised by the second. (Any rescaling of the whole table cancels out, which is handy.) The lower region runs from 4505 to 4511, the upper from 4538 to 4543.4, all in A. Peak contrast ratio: 1.08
